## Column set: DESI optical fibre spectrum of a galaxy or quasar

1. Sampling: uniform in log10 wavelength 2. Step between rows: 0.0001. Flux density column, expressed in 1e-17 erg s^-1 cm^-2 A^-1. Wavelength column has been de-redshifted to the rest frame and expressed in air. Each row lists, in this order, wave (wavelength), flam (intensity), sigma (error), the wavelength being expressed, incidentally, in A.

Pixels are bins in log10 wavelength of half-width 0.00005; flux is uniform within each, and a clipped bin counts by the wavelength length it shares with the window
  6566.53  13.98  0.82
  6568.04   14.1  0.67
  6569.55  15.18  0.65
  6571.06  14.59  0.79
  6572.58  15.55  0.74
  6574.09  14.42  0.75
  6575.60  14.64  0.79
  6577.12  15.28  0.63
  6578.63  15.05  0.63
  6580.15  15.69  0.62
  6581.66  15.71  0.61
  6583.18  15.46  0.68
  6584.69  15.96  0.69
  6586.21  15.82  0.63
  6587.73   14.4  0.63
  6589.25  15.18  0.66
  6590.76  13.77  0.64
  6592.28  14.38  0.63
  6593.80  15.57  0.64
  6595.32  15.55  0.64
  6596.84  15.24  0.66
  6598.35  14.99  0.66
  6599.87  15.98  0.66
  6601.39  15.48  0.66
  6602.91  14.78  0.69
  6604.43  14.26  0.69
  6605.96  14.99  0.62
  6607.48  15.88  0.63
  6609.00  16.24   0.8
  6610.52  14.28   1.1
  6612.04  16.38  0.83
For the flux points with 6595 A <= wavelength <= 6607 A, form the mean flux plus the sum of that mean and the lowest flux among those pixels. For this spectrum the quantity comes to 44.6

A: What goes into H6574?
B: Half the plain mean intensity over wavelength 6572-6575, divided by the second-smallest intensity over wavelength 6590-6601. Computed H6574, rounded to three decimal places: 0.521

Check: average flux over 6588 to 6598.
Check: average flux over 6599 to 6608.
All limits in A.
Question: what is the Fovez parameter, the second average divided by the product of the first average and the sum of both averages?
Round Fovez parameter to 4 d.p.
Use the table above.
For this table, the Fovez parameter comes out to 0.0338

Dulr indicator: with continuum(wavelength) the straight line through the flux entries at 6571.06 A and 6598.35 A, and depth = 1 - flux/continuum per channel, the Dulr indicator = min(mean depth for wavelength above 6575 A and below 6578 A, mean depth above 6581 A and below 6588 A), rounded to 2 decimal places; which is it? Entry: -0.05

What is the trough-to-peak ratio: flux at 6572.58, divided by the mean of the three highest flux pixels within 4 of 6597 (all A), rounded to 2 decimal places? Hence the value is 0.99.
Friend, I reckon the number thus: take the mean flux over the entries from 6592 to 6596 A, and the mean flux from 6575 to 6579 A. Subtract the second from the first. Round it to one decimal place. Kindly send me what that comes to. 0.2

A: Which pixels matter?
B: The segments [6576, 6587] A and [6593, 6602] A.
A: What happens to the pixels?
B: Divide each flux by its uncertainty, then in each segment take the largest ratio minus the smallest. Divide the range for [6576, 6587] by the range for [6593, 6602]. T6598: 1.9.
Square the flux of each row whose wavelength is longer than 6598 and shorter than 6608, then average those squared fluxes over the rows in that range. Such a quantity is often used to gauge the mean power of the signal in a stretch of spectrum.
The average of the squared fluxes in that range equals 231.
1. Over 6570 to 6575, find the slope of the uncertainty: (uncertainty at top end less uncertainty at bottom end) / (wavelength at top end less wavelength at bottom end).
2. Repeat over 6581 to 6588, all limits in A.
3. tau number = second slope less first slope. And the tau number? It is 0.016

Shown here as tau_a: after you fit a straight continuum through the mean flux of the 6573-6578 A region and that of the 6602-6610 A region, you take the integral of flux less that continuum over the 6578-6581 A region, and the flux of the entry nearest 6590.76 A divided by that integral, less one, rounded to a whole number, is 8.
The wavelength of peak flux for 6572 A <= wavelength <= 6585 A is 6584.69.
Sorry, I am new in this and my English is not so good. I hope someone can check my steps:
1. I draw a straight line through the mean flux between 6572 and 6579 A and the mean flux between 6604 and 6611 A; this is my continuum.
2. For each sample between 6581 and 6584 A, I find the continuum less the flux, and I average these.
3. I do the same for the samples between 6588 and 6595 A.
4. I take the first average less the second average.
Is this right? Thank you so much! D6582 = -0.9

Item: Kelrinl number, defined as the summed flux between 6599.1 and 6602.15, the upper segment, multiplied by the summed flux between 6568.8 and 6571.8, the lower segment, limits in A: 937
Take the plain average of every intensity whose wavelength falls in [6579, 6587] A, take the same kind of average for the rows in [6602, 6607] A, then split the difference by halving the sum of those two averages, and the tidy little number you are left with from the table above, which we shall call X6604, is 15.2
